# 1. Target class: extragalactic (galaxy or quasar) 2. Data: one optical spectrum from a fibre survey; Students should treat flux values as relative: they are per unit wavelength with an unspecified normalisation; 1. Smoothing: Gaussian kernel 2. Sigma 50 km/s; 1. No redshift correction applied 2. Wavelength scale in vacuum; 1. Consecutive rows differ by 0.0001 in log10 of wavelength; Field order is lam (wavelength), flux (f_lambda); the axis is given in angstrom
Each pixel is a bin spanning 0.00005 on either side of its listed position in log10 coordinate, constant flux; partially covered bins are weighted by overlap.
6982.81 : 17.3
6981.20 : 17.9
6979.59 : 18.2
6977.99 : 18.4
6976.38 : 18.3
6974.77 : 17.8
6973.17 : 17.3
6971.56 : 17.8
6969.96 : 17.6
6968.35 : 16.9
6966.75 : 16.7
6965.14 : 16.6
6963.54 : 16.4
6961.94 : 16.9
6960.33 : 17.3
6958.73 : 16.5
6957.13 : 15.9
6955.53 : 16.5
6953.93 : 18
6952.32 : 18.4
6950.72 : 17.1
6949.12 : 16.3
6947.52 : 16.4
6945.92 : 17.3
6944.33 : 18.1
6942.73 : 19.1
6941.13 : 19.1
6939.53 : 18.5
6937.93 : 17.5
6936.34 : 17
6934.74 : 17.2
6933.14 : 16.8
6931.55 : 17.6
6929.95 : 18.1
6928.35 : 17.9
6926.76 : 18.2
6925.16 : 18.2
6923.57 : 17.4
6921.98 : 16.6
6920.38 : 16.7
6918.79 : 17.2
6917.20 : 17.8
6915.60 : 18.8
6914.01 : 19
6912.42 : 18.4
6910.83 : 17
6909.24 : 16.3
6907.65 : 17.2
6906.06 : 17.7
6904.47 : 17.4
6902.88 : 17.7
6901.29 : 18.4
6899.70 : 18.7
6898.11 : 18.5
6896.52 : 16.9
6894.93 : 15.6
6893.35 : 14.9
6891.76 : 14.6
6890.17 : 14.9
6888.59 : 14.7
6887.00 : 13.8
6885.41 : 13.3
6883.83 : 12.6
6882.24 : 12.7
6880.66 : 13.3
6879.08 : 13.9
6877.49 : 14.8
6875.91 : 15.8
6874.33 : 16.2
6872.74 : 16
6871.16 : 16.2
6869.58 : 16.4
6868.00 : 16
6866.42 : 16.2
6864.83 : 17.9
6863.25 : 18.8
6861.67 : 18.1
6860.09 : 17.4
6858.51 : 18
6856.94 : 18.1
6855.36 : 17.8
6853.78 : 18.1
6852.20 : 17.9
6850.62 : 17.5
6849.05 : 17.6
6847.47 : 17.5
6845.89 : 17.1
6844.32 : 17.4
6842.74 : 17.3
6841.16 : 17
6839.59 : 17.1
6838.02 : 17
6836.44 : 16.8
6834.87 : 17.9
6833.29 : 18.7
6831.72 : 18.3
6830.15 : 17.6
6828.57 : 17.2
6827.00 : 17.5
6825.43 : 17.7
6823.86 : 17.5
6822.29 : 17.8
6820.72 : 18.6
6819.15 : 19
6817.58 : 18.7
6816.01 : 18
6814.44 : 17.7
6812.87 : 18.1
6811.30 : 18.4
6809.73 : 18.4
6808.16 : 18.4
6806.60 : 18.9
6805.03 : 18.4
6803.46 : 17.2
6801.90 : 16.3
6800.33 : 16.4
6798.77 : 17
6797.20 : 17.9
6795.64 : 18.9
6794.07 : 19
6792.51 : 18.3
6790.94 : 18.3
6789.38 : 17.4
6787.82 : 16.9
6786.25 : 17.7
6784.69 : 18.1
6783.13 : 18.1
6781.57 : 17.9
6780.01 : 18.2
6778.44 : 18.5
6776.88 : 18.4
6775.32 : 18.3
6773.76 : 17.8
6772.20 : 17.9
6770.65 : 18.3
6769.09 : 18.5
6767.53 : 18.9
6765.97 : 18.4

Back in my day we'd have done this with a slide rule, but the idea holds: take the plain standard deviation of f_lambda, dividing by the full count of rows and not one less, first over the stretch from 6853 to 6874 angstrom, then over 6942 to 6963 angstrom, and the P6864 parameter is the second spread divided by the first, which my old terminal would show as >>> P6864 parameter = 1.0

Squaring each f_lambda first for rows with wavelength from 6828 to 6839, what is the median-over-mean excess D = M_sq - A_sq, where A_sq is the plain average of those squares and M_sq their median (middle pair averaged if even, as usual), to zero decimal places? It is -2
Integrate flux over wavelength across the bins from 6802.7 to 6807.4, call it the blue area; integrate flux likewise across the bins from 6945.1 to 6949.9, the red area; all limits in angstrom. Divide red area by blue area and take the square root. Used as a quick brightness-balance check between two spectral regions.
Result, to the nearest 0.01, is 0.97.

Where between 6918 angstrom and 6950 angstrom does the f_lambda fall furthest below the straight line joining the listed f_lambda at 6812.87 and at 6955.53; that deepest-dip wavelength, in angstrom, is 6921.98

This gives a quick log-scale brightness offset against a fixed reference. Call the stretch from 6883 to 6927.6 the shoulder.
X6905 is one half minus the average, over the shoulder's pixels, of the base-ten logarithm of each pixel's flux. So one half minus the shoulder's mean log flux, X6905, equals -0.721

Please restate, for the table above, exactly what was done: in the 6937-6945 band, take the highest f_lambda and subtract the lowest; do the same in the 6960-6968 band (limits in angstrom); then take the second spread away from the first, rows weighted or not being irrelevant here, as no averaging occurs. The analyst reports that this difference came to 0.70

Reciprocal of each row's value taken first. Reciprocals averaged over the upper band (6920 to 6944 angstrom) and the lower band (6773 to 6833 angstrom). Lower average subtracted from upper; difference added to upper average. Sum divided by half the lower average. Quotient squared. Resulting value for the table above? 4.2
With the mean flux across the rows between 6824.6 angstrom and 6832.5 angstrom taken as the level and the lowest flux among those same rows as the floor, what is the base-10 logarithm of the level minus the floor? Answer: -0.34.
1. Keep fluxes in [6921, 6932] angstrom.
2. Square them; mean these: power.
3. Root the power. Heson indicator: 17.7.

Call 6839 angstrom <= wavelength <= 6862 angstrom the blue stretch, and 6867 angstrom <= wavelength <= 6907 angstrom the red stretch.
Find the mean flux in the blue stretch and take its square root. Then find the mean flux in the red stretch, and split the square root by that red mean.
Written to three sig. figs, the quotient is 0.268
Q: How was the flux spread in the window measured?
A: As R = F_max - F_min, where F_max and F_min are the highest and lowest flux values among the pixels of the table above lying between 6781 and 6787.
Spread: 0.40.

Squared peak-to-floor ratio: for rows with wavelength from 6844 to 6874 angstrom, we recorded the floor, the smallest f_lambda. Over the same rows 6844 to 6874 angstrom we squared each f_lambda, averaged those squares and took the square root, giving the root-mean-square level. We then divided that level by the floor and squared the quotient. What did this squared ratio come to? 1.18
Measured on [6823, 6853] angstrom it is 1.09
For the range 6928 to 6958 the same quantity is 1.22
